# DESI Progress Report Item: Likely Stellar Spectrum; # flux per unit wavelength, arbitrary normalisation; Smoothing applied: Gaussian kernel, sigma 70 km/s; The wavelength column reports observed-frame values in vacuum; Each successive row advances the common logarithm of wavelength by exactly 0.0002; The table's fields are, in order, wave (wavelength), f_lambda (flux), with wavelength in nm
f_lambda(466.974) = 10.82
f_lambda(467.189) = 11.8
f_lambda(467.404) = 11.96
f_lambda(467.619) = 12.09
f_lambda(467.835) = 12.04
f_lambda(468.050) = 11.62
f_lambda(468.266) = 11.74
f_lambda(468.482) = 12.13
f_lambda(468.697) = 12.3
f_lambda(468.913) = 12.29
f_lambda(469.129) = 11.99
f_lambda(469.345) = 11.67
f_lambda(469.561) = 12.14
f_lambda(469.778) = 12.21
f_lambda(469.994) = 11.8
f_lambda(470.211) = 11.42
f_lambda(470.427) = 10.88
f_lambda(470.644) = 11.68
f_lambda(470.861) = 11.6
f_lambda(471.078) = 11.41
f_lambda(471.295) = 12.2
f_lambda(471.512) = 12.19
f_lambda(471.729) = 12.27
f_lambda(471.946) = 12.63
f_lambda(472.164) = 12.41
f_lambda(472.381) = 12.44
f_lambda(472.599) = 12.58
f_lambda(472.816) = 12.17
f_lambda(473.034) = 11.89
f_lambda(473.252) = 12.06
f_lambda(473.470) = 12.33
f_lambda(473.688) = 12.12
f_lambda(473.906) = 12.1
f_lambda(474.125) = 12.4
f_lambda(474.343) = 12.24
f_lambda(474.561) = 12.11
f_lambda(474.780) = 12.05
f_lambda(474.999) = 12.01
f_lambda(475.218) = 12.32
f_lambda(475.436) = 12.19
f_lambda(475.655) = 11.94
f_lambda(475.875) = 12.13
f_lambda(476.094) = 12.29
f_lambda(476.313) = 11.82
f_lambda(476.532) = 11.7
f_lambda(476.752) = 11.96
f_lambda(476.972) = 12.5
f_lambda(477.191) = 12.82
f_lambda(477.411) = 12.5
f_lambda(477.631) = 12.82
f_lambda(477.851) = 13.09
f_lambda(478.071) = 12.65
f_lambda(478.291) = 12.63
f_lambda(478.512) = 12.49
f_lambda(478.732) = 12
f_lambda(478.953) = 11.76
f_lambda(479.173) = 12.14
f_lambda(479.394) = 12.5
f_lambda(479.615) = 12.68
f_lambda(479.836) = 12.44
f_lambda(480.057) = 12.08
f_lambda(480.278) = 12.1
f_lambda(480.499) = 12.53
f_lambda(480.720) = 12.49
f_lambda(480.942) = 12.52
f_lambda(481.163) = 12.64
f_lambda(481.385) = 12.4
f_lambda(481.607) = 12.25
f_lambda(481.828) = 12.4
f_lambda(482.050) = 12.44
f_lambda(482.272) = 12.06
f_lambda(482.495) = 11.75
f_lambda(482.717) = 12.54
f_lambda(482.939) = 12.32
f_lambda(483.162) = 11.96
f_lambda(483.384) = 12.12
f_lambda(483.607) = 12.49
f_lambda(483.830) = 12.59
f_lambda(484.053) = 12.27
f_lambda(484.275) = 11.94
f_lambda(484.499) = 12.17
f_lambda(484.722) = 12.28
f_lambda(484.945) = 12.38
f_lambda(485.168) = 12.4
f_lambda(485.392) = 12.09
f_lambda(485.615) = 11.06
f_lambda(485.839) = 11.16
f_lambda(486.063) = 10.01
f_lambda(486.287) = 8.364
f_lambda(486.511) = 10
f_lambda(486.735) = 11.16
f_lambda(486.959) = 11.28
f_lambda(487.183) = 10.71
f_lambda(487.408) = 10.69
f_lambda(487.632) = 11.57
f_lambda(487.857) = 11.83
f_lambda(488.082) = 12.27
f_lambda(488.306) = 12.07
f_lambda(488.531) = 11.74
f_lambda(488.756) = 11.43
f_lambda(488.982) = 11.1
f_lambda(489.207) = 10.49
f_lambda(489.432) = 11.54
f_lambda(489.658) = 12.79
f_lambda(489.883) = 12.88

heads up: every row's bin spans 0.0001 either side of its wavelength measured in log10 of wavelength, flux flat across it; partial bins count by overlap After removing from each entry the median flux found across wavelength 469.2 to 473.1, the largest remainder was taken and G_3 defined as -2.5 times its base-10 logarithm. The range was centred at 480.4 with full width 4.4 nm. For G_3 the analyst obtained 0.70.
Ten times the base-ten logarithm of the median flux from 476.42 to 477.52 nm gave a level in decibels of 11.0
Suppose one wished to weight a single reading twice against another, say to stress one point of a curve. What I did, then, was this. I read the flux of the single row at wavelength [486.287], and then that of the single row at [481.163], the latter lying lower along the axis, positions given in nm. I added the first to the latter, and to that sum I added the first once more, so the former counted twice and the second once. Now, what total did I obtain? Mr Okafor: 29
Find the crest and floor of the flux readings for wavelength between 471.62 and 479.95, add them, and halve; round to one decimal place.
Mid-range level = 12.4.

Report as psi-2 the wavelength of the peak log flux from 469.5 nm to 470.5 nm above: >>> 469.778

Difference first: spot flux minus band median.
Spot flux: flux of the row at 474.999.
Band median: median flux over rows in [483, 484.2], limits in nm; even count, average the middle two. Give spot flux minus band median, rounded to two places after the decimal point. -0.26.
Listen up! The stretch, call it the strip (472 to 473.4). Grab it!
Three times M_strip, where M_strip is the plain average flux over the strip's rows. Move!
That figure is 36.8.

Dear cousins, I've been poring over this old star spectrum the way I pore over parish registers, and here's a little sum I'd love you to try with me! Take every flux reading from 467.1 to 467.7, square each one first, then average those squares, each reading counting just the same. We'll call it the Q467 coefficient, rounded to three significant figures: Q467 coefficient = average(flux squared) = 143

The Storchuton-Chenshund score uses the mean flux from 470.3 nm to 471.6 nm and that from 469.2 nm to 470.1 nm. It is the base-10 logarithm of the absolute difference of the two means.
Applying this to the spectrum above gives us -0.5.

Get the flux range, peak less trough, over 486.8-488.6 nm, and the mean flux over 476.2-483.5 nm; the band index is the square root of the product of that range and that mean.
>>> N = 4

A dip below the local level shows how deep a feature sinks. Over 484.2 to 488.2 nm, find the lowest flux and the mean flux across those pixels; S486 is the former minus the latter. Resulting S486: -2.9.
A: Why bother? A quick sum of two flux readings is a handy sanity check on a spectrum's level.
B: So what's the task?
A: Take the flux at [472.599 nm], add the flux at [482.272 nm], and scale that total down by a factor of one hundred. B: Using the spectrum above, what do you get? 0.246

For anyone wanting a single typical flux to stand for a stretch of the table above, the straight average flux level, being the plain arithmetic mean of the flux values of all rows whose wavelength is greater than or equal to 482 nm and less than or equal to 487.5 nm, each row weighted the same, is 11.6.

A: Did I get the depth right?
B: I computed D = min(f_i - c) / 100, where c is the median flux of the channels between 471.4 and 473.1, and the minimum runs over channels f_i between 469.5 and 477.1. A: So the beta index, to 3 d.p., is -0.015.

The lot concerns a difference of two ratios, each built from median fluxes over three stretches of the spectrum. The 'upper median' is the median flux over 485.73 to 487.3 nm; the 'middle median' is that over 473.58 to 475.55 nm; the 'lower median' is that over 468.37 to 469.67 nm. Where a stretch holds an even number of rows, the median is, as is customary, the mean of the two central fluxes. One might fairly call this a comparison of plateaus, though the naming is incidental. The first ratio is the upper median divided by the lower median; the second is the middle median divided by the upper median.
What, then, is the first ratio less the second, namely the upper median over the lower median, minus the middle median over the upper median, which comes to -0.25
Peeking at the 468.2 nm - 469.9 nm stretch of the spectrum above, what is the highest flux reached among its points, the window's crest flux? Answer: 12.3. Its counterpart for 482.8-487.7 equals 12.59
